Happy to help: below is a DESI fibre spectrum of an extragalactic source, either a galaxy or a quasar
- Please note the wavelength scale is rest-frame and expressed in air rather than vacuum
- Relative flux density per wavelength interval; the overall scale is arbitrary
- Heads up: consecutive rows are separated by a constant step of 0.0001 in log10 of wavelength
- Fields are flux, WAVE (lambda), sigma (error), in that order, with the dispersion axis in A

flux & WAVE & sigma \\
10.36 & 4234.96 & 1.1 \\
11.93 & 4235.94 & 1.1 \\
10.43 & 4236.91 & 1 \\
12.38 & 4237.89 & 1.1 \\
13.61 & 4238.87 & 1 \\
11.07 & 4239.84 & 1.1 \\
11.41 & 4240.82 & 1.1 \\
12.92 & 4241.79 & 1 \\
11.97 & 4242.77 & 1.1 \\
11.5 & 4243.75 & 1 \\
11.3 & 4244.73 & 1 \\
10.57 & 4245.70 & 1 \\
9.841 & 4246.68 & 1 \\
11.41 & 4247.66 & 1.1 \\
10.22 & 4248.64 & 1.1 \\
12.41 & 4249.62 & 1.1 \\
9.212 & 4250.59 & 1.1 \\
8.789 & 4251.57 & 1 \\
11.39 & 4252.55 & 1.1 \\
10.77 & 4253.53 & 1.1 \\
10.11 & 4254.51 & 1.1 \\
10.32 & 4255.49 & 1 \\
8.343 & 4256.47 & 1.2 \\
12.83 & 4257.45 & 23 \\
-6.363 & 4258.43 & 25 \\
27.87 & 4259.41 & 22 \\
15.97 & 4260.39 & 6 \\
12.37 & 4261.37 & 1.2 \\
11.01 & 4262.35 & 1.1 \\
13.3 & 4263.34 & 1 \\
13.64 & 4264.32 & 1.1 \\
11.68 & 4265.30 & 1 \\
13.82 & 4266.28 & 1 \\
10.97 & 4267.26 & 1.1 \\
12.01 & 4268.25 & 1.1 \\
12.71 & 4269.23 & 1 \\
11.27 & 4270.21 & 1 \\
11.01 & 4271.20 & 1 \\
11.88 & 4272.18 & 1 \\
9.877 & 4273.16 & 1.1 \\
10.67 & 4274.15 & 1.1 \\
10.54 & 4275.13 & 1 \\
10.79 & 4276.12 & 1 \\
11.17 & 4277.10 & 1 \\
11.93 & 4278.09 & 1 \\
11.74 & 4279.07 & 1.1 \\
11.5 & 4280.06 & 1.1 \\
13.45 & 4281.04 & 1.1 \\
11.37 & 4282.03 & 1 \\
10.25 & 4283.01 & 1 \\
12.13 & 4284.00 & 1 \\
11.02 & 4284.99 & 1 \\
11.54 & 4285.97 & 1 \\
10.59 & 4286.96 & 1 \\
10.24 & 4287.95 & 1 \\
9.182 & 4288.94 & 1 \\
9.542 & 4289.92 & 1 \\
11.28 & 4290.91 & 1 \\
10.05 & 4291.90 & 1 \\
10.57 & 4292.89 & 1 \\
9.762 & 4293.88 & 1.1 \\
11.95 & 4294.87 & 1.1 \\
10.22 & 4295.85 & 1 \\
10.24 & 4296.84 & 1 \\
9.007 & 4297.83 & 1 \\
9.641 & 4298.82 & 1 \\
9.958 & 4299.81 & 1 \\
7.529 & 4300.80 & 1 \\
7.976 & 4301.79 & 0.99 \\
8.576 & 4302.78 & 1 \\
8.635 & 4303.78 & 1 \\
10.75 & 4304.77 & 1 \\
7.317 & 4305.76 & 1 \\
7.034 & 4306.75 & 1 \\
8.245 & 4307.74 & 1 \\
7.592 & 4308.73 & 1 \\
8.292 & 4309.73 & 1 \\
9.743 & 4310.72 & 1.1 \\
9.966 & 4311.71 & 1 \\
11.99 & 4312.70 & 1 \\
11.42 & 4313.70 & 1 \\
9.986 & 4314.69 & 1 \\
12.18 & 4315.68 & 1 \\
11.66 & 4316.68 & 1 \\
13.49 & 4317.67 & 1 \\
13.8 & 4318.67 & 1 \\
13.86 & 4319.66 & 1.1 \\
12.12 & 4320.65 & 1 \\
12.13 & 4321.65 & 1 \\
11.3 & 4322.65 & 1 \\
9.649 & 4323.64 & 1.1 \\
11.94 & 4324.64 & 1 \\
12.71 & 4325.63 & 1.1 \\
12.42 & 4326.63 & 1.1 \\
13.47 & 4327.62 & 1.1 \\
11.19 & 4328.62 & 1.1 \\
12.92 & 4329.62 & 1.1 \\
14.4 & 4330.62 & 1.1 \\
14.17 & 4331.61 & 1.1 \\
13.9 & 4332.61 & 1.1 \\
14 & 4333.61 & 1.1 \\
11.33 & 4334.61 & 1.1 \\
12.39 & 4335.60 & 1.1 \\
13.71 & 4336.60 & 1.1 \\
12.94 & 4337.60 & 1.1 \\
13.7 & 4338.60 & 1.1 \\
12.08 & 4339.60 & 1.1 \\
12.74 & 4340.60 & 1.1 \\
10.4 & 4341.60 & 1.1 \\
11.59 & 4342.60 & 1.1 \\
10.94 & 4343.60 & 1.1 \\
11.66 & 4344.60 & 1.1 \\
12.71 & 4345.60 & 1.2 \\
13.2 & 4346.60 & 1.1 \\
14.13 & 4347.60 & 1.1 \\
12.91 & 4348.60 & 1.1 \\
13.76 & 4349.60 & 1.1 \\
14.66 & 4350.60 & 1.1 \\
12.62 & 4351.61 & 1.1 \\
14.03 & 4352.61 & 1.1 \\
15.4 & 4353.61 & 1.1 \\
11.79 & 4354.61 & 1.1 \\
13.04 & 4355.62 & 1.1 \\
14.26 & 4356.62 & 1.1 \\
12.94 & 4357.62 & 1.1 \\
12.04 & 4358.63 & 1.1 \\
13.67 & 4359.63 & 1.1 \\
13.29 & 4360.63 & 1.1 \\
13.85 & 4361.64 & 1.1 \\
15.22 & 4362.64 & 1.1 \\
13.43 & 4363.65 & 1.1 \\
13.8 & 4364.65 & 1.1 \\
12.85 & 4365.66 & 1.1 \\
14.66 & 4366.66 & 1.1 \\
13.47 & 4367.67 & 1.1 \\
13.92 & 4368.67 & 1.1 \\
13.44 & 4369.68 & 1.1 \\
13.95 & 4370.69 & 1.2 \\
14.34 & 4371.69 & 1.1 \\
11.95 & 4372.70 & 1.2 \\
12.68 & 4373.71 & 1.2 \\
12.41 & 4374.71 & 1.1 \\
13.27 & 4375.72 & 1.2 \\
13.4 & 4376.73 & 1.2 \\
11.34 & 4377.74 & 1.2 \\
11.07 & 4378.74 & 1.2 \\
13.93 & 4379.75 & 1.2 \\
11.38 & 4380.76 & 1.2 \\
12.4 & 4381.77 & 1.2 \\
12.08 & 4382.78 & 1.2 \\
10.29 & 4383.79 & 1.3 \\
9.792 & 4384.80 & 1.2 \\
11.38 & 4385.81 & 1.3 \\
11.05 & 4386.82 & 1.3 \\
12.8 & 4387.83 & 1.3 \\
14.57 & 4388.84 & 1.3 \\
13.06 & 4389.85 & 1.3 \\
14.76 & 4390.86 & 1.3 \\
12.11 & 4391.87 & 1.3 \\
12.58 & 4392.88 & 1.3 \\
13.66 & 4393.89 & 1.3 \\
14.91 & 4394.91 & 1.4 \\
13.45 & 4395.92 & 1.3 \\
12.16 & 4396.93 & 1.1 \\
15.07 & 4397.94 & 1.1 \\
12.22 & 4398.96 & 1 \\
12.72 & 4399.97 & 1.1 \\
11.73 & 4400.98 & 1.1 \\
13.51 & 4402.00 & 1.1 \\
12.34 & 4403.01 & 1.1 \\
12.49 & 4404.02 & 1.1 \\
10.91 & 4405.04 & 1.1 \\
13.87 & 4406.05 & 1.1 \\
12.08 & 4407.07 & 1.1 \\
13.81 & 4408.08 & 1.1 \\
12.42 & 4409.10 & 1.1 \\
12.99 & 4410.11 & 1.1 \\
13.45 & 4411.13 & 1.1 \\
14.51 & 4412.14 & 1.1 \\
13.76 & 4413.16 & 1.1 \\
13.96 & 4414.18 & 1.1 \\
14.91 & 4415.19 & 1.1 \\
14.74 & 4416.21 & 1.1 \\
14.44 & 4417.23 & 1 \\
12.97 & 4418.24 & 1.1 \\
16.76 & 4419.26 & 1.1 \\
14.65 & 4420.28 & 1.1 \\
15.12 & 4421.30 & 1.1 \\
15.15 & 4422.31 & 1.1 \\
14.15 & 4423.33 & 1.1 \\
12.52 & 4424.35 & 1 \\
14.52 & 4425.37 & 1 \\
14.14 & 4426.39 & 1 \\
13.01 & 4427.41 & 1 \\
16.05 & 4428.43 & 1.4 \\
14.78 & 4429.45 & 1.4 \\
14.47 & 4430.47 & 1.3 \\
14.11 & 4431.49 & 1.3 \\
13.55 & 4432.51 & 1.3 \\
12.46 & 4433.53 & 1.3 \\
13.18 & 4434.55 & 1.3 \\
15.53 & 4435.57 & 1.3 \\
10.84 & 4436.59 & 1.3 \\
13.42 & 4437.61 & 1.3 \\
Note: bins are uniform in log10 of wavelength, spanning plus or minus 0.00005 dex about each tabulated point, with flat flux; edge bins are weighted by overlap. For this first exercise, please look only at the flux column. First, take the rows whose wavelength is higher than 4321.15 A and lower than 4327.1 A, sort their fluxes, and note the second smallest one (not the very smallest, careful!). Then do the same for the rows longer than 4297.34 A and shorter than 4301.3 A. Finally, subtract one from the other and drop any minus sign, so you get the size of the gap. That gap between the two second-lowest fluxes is 2.3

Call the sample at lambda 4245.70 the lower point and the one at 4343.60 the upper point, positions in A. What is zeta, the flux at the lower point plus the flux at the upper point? 21.5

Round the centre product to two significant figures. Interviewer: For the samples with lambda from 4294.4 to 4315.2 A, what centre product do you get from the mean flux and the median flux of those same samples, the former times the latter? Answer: 90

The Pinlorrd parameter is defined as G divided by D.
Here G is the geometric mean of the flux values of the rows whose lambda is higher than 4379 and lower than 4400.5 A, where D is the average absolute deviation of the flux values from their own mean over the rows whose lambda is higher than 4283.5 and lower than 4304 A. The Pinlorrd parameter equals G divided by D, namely 13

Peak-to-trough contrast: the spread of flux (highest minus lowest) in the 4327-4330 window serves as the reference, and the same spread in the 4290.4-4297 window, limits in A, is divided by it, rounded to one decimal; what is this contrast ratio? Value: 1.0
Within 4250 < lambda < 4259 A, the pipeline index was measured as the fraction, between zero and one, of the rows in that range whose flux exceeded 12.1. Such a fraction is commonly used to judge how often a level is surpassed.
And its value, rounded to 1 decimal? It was 0.1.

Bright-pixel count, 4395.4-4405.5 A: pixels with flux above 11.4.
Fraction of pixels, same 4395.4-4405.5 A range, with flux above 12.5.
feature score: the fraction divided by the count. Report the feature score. 0.044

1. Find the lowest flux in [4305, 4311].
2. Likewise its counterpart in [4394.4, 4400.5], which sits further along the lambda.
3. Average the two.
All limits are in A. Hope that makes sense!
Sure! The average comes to 9.6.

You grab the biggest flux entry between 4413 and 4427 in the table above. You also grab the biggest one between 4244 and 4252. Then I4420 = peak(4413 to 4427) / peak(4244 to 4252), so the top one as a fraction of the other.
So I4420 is 1.35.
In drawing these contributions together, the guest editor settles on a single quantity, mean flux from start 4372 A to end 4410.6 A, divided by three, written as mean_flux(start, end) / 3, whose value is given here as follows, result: 4.20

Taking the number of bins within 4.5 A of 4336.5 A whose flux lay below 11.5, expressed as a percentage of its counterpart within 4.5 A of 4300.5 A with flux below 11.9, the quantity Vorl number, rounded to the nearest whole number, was 11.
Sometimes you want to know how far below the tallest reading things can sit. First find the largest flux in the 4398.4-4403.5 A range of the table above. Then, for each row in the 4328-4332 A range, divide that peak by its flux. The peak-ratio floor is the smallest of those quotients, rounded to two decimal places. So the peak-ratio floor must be 0.94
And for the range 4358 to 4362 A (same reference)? 0.98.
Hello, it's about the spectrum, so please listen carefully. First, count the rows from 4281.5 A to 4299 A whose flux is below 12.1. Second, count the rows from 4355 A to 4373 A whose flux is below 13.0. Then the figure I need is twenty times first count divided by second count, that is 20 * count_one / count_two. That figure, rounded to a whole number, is 85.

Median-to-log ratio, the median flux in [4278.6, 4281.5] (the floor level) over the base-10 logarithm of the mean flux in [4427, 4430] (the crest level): 10.1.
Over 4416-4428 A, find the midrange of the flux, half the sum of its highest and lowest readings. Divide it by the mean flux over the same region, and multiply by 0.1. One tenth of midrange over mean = 0.102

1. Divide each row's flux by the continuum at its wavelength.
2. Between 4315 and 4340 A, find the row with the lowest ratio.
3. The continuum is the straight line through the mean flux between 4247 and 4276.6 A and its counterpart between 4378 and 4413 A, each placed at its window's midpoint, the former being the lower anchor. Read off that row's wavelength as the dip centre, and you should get 4323.64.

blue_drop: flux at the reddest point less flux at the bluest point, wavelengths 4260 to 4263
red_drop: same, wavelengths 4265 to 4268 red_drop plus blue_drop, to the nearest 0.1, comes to -5.7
